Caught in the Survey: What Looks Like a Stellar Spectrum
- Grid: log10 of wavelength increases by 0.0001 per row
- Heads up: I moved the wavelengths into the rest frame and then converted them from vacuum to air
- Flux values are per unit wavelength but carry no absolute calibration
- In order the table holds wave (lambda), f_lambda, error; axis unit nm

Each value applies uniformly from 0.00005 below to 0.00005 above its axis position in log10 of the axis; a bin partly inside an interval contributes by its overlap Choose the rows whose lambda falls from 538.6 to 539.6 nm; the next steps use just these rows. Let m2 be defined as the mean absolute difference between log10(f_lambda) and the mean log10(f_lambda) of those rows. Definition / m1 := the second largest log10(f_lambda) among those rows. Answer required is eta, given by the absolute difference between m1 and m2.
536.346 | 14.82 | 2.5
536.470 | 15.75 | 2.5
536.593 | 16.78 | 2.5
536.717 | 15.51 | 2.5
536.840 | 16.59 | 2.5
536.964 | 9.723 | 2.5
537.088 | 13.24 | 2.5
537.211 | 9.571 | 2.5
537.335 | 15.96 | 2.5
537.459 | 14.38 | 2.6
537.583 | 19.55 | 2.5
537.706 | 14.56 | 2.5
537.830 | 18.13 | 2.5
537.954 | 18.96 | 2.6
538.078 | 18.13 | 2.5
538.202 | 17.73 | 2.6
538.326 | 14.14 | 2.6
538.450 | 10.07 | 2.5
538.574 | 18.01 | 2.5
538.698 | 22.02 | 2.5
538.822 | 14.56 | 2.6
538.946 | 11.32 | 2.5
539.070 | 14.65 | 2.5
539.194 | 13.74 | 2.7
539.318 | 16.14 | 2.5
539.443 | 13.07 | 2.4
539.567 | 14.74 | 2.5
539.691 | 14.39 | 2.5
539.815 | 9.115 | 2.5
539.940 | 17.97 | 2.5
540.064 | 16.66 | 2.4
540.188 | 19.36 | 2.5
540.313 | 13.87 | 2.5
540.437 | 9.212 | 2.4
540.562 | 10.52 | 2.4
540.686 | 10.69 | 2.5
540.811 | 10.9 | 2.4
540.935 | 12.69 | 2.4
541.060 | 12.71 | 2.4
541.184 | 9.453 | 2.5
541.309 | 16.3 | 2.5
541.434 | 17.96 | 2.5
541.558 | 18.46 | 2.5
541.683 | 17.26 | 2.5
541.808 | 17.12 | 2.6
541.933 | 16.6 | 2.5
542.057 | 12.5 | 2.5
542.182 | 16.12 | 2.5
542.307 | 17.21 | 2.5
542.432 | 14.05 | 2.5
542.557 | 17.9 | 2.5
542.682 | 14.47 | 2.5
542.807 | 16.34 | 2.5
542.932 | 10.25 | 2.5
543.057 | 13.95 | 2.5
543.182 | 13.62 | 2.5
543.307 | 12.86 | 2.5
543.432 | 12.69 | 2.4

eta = 1.15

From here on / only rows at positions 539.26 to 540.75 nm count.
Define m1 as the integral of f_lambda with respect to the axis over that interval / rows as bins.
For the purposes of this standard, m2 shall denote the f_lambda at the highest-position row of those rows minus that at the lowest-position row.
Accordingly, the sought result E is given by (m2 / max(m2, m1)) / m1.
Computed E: -0.013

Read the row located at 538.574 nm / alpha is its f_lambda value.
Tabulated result 18.01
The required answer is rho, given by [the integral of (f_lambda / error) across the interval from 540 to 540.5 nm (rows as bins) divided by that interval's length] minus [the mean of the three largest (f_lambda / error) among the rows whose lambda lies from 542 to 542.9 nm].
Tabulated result -0.84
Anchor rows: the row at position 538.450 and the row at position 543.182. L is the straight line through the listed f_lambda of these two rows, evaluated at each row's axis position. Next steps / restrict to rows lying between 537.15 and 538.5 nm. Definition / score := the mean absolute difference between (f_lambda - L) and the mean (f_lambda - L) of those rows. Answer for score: 2.7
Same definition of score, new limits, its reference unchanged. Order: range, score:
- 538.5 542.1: 2.8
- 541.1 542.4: 2.0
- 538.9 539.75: 1.0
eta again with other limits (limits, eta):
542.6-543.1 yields 1.10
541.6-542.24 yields 1.19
